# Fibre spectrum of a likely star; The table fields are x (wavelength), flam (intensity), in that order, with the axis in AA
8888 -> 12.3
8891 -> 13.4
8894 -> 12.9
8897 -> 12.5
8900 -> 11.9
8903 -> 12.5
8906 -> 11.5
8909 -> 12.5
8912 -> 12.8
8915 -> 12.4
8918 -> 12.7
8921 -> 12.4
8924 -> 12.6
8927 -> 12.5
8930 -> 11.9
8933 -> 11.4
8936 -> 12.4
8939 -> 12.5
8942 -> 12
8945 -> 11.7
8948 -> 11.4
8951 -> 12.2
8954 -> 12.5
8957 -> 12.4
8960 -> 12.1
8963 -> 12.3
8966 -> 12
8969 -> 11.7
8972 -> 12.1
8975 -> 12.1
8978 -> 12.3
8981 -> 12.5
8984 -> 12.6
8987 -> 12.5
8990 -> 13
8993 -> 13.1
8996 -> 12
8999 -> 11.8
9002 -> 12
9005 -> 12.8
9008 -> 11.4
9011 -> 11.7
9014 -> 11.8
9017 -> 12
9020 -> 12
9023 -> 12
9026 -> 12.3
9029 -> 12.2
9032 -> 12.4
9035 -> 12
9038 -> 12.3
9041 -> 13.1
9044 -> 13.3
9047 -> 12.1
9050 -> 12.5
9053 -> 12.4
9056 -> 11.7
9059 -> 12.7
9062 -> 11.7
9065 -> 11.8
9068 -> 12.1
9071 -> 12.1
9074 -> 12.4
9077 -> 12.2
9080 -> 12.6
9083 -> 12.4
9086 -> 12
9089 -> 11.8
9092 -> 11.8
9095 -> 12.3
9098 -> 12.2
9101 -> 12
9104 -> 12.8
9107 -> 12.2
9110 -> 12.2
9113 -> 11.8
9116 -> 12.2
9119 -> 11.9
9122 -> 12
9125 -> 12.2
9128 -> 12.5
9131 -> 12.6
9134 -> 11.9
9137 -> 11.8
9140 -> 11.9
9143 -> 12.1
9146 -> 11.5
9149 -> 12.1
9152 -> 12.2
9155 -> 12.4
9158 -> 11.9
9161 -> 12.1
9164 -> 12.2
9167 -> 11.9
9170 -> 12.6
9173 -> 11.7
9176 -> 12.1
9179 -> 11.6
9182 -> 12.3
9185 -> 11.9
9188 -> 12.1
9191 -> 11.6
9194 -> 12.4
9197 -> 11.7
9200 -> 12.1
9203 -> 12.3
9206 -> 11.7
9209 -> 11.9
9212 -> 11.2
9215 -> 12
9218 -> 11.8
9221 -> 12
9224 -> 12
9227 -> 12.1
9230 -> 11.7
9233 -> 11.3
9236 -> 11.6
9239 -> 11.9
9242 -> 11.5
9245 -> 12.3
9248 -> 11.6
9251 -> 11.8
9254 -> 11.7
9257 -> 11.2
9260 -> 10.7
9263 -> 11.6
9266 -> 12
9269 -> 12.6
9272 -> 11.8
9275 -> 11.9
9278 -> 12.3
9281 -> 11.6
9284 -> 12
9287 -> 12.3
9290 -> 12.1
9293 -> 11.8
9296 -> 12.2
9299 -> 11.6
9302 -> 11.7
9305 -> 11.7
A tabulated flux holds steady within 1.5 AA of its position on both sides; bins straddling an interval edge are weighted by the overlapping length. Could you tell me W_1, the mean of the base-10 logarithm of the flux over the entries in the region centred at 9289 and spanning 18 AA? 1.08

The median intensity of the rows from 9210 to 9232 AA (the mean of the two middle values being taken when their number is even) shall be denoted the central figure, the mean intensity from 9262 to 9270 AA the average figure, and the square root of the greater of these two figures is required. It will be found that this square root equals 3.47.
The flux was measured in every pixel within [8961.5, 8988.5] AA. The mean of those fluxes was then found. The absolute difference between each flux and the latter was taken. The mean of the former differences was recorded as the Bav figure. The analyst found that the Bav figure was 0.23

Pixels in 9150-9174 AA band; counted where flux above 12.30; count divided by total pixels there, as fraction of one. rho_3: 0.25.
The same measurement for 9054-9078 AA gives 0.25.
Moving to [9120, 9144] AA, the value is 0.25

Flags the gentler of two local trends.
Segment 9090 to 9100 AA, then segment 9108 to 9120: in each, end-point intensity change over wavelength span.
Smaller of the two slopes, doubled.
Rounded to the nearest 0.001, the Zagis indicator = -0.067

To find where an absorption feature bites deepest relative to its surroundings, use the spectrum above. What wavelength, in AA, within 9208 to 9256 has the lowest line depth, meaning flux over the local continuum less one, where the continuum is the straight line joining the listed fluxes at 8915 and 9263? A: 9212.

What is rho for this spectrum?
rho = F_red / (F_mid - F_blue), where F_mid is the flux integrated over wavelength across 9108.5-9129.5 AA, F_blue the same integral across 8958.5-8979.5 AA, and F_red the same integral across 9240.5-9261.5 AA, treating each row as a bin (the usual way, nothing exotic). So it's 404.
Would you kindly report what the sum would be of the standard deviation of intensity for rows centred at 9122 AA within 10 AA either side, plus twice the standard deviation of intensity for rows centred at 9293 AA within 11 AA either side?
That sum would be 0.8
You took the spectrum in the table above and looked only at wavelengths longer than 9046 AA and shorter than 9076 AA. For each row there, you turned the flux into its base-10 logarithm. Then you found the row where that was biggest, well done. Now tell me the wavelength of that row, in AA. 9059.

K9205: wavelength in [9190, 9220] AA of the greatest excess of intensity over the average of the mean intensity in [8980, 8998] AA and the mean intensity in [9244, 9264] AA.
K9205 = 9194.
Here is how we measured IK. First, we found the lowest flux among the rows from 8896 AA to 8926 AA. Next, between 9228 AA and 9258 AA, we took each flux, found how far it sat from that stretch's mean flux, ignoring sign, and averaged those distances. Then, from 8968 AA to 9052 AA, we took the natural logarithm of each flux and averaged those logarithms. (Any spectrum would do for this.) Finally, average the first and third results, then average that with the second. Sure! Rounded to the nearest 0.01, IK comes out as 3.61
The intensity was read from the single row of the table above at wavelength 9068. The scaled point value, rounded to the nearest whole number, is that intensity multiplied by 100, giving 1210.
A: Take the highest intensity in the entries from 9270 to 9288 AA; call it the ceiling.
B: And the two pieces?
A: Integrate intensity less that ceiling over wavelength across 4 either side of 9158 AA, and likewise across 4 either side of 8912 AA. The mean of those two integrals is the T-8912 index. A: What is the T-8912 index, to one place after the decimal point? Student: 0.4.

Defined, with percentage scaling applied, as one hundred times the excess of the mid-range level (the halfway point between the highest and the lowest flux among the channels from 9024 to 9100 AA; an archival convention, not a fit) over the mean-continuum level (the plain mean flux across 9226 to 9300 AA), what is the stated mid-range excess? 69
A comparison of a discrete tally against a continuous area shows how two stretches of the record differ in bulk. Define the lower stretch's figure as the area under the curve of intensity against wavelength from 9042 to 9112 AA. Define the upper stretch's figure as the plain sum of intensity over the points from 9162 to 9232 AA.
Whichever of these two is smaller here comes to 275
